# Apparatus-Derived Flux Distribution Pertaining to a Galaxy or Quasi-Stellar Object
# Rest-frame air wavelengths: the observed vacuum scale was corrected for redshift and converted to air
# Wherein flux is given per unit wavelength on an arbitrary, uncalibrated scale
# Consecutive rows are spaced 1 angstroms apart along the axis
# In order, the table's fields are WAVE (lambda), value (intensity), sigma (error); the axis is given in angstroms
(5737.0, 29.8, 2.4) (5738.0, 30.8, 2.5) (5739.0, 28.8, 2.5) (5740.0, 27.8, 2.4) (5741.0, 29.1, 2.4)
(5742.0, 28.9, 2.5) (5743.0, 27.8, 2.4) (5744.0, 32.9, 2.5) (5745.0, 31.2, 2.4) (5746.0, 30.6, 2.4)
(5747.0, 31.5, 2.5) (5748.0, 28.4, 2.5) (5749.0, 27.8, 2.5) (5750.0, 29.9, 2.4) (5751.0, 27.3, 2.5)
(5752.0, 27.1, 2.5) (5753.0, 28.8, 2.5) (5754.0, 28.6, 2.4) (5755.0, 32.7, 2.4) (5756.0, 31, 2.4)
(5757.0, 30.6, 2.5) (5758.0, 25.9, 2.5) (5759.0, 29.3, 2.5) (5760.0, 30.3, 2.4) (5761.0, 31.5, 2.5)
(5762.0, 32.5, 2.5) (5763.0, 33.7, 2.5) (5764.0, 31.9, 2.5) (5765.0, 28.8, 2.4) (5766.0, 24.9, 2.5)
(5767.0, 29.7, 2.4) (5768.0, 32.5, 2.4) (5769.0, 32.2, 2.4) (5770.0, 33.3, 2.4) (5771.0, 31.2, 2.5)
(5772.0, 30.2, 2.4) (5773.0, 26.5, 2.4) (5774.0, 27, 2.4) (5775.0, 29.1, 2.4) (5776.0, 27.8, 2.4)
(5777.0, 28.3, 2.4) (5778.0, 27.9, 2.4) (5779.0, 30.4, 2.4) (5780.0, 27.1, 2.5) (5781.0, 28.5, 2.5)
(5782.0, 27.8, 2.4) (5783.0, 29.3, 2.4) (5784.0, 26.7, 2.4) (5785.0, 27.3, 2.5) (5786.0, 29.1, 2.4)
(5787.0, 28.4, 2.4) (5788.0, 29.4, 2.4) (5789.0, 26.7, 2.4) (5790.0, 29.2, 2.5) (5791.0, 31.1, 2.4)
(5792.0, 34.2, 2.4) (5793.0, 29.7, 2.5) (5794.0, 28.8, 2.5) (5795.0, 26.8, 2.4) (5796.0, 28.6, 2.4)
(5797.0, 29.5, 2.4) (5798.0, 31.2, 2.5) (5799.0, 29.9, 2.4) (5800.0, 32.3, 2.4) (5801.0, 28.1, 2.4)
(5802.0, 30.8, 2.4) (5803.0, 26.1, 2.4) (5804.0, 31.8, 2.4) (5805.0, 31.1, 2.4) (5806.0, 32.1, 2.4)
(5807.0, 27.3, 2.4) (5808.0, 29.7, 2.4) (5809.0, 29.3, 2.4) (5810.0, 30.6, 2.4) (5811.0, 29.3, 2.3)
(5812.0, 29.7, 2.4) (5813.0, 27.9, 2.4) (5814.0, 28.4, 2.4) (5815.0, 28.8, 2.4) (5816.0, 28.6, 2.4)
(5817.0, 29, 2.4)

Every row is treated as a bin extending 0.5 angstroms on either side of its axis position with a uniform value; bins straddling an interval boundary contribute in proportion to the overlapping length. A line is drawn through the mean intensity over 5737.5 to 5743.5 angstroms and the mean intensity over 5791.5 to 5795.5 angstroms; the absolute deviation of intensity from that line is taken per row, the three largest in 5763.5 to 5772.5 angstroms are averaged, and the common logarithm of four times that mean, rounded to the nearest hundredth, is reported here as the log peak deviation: 1.18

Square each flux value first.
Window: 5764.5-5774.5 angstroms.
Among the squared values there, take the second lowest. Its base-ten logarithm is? 2.85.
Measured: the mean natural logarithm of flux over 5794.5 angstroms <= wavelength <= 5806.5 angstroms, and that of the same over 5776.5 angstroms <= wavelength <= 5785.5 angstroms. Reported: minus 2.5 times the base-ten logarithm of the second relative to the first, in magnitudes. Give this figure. 0.019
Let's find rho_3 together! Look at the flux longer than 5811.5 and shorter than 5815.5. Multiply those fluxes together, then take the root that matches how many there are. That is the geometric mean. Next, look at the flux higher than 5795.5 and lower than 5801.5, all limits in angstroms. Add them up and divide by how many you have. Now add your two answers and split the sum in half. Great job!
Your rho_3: 29.3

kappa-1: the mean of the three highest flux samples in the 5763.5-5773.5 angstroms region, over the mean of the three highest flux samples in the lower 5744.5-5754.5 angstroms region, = 1.05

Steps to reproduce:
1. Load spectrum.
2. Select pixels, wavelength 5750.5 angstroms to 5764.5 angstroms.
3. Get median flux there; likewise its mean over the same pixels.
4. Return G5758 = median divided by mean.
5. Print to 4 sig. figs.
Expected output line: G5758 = 1.012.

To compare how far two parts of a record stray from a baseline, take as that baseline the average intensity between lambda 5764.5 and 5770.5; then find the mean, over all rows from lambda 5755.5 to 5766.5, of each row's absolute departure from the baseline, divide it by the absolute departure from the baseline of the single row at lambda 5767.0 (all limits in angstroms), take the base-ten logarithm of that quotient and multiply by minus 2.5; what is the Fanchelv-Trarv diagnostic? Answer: -1.4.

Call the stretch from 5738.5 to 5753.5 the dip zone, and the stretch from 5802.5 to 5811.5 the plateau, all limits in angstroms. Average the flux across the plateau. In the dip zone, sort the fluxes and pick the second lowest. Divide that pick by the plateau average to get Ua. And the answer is 0.919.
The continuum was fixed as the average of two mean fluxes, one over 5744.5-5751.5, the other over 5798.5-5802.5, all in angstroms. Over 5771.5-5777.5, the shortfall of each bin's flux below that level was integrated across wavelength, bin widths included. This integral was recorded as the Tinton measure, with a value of 11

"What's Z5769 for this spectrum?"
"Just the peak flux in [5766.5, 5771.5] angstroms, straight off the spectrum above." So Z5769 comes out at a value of 33.3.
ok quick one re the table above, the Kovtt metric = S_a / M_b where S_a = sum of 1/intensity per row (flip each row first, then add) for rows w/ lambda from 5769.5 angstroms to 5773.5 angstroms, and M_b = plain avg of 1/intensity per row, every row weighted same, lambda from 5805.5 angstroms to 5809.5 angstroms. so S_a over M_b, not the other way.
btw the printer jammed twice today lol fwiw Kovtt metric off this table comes 3.92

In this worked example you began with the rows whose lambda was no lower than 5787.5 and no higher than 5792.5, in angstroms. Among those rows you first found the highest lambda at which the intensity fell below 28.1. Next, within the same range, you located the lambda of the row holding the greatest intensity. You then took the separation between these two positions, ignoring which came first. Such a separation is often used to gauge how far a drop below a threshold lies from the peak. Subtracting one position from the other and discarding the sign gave 3 angstroms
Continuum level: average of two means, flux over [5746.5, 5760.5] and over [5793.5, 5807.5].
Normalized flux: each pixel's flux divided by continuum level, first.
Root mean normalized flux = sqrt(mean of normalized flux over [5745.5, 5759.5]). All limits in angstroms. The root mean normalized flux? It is 1.00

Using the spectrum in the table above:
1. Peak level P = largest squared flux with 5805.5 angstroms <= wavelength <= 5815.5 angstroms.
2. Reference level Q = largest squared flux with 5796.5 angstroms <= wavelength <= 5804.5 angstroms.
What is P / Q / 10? 0.099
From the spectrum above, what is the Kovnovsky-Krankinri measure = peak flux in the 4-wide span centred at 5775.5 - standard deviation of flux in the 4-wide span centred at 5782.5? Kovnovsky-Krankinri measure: 28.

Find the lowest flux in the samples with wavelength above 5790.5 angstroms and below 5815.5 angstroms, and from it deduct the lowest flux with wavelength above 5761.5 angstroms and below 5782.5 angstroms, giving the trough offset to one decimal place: 1.2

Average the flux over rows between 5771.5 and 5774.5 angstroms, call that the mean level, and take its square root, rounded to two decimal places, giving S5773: 5.28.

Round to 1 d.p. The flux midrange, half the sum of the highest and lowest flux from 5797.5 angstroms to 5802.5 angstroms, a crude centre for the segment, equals 30.2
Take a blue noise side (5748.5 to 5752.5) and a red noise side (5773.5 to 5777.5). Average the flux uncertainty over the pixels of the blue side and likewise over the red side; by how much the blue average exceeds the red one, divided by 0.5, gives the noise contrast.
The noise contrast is 0.15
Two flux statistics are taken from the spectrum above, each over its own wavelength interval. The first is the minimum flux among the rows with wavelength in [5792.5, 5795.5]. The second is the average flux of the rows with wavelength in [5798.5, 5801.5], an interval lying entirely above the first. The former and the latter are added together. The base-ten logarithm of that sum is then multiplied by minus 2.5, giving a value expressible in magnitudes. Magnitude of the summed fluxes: -4.39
